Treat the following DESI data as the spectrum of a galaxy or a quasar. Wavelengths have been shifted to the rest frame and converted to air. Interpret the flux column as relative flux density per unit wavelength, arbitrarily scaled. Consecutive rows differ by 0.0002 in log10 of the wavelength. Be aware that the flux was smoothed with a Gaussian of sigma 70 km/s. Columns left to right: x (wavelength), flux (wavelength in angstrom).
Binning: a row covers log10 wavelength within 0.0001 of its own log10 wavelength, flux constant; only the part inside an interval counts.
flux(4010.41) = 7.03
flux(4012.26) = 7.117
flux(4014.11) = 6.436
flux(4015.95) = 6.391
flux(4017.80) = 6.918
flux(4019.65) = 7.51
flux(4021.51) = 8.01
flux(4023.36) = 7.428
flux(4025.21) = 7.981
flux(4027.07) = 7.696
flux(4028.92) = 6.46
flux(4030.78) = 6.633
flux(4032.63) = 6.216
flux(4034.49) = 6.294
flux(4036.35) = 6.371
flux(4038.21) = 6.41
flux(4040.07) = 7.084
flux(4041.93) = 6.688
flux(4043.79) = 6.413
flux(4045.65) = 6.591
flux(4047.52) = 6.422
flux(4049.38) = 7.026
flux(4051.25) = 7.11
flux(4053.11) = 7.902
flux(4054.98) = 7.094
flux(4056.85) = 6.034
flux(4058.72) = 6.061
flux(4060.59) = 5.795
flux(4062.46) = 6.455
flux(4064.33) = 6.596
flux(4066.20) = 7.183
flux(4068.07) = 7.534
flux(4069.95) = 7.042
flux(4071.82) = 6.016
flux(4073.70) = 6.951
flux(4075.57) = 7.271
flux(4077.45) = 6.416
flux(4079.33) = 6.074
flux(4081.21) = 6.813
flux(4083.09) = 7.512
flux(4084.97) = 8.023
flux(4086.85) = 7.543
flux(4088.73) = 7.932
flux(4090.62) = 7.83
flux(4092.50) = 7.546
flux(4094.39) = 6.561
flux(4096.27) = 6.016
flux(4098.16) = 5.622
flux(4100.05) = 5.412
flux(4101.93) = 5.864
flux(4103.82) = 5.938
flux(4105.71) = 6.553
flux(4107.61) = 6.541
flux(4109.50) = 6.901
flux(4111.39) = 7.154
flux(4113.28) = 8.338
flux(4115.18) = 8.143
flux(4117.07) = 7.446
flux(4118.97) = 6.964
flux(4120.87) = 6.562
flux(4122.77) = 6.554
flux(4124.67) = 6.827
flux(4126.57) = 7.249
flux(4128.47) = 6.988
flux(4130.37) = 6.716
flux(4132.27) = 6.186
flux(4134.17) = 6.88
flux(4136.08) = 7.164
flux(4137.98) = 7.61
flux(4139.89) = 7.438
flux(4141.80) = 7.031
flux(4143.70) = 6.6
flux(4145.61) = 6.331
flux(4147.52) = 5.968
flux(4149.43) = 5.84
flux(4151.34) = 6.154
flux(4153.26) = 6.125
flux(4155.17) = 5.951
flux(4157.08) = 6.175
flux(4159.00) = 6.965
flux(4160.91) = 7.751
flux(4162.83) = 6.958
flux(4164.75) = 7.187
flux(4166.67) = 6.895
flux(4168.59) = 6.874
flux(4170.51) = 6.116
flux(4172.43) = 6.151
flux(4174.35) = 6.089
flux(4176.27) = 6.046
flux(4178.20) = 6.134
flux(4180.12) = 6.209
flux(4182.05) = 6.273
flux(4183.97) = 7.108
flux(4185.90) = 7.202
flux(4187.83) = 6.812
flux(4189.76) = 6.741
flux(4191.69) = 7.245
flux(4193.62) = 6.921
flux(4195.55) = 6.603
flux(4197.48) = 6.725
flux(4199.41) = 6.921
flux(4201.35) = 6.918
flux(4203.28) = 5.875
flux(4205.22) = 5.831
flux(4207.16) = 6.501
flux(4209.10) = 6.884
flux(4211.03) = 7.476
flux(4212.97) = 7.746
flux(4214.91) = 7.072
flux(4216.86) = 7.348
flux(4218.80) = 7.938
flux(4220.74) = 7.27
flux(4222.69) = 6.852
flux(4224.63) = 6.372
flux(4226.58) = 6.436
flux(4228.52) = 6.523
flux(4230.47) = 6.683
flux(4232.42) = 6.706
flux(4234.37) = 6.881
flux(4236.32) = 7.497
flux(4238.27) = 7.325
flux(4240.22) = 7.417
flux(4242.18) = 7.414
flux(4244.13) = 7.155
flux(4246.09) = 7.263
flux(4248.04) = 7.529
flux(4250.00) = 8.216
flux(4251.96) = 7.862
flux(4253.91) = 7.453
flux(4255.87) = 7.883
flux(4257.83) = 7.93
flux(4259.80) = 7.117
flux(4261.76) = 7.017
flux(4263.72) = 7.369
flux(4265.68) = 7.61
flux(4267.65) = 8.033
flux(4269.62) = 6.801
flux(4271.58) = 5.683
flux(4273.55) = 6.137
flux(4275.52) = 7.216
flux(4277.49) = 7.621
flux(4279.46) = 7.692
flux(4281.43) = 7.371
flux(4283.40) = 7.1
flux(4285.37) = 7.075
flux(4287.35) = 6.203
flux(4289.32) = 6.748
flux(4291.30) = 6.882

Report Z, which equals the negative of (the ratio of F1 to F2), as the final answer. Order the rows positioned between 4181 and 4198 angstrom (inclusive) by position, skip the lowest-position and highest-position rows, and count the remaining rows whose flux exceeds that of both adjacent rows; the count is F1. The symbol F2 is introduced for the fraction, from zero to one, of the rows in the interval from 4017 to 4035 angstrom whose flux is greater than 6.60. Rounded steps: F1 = 2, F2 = 0.70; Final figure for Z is -3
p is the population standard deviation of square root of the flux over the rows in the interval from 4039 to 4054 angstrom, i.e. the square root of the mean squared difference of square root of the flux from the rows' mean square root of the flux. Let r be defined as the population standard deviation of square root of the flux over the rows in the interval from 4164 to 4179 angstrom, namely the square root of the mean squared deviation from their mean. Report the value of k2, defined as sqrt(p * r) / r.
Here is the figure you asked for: 1.01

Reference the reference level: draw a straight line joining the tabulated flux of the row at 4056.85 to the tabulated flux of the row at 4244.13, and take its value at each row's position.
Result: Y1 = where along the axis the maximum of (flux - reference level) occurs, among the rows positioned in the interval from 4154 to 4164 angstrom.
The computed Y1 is 4160.91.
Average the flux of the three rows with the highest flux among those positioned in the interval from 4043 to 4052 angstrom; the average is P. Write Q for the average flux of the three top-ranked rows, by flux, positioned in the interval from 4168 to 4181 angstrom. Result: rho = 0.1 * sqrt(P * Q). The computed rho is 0.666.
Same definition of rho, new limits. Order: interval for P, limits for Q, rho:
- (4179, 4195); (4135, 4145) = 0.729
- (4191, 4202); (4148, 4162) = 0.700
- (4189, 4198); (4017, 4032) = 0.742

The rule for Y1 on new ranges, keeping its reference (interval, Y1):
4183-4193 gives 4191.69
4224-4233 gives 4232.42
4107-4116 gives 4113.28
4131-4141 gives 4137.98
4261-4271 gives 4267.65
